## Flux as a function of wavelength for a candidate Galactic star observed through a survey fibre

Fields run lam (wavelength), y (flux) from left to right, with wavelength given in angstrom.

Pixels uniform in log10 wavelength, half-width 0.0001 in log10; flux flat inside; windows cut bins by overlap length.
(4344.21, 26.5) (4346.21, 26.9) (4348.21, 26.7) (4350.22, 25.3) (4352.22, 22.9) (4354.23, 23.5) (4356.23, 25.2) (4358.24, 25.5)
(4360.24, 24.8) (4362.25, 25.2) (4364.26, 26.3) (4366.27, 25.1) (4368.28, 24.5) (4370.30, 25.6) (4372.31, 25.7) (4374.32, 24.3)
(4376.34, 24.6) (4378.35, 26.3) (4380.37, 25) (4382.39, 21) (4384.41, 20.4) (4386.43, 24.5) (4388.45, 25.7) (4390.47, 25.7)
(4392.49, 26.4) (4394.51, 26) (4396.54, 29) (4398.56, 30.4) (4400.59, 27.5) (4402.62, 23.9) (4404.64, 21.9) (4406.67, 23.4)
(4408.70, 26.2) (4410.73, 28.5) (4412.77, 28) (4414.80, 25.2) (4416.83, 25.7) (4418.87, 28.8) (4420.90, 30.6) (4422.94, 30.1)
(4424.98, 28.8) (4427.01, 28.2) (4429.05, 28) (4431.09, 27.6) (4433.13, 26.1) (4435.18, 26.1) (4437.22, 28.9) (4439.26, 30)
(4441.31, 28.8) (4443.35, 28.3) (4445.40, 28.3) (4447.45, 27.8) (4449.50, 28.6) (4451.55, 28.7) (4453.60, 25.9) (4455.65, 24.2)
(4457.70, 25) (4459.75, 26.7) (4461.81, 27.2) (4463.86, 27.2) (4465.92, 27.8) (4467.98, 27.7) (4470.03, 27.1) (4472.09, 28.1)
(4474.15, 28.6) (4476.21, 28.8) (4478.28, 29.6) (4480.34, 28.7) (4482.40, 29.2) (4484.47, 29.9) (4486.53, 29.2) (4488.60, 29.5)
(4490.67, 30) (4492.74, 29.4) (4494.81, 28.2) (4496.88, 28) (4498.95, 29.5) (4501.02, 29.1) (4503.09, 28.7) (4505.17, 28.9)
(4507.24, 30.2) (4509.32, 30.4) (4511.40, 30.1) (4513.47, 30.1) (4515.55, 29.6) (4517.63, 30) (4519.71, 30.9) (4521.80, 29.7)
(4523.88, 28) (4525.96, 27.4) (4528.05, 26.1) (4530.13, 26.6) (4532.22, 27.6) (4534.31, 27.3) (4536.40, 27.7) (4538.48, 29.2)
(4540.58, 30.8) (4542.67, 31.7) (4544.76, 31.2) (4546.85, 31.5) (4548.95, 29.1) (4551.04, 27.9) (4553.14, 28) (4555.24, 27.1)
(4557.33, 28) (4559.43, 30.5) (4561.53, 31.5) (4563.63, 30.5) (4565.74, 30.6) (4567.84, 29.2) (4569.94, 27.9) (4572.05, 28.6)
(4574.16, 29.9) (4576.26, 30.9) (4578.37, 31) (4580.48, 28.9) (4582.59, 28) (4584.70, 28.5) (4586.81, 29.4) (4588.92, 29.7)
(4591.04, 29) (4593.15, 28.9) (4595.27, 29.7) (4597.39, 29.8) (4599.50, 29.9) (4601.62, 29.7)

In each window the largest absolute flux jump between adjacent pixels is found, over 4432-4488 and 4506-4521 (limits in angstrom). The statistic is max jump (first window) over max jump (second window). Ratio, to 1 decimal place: 3.1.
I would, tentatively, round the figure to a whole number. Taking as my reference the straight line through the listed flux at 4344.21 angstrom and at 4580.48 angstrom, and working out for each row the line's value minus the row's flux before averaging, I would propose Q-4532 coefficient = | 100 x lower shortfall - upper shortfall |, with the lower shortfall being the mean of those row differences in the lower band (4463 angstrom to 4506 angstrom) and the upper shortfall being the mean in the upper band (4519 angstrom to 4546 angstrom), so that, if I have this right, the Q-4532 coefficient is 80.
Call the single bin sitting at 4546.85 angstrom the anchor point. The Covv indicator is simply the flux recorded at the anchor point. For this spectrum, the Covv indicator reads 31.5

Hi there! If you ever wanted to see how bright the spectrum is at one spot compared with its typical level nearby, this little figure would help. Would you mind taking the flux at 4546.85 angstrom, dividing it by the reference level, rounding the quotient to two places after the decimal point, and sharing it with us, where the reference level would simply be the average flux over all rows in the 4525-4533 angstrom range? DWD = 1.17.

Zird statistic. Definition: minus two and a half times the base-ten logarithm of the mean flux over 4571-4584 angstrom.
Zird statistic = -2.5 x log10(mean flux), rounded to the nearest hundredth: -3.68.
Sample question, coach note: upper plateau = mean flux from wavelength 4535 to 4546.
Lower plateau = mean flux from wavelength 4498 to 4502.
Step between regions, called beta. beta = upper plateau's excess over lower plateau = 0.8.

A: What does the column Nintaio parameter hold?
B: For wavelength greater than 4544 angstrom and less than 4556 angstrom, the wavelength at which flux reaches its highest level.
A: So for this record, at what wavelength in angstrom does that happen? 4546.85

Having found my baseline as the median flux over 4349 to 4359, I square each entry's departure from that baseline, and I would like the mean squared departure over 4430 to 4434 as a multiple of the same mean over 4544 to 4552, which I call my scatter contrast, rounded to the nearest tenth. 0.1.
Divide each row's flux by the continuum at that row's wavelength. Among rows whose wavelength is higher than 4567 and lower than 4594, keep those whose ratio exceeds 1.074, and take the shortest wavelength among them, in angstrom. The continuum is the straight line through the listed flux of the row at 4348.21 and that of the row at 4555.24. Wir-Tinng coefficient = 4567.84 angstrom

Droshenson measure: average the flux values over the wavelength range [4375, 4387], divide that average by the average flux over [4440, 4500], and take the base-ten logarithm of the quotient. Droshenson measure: -0.076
